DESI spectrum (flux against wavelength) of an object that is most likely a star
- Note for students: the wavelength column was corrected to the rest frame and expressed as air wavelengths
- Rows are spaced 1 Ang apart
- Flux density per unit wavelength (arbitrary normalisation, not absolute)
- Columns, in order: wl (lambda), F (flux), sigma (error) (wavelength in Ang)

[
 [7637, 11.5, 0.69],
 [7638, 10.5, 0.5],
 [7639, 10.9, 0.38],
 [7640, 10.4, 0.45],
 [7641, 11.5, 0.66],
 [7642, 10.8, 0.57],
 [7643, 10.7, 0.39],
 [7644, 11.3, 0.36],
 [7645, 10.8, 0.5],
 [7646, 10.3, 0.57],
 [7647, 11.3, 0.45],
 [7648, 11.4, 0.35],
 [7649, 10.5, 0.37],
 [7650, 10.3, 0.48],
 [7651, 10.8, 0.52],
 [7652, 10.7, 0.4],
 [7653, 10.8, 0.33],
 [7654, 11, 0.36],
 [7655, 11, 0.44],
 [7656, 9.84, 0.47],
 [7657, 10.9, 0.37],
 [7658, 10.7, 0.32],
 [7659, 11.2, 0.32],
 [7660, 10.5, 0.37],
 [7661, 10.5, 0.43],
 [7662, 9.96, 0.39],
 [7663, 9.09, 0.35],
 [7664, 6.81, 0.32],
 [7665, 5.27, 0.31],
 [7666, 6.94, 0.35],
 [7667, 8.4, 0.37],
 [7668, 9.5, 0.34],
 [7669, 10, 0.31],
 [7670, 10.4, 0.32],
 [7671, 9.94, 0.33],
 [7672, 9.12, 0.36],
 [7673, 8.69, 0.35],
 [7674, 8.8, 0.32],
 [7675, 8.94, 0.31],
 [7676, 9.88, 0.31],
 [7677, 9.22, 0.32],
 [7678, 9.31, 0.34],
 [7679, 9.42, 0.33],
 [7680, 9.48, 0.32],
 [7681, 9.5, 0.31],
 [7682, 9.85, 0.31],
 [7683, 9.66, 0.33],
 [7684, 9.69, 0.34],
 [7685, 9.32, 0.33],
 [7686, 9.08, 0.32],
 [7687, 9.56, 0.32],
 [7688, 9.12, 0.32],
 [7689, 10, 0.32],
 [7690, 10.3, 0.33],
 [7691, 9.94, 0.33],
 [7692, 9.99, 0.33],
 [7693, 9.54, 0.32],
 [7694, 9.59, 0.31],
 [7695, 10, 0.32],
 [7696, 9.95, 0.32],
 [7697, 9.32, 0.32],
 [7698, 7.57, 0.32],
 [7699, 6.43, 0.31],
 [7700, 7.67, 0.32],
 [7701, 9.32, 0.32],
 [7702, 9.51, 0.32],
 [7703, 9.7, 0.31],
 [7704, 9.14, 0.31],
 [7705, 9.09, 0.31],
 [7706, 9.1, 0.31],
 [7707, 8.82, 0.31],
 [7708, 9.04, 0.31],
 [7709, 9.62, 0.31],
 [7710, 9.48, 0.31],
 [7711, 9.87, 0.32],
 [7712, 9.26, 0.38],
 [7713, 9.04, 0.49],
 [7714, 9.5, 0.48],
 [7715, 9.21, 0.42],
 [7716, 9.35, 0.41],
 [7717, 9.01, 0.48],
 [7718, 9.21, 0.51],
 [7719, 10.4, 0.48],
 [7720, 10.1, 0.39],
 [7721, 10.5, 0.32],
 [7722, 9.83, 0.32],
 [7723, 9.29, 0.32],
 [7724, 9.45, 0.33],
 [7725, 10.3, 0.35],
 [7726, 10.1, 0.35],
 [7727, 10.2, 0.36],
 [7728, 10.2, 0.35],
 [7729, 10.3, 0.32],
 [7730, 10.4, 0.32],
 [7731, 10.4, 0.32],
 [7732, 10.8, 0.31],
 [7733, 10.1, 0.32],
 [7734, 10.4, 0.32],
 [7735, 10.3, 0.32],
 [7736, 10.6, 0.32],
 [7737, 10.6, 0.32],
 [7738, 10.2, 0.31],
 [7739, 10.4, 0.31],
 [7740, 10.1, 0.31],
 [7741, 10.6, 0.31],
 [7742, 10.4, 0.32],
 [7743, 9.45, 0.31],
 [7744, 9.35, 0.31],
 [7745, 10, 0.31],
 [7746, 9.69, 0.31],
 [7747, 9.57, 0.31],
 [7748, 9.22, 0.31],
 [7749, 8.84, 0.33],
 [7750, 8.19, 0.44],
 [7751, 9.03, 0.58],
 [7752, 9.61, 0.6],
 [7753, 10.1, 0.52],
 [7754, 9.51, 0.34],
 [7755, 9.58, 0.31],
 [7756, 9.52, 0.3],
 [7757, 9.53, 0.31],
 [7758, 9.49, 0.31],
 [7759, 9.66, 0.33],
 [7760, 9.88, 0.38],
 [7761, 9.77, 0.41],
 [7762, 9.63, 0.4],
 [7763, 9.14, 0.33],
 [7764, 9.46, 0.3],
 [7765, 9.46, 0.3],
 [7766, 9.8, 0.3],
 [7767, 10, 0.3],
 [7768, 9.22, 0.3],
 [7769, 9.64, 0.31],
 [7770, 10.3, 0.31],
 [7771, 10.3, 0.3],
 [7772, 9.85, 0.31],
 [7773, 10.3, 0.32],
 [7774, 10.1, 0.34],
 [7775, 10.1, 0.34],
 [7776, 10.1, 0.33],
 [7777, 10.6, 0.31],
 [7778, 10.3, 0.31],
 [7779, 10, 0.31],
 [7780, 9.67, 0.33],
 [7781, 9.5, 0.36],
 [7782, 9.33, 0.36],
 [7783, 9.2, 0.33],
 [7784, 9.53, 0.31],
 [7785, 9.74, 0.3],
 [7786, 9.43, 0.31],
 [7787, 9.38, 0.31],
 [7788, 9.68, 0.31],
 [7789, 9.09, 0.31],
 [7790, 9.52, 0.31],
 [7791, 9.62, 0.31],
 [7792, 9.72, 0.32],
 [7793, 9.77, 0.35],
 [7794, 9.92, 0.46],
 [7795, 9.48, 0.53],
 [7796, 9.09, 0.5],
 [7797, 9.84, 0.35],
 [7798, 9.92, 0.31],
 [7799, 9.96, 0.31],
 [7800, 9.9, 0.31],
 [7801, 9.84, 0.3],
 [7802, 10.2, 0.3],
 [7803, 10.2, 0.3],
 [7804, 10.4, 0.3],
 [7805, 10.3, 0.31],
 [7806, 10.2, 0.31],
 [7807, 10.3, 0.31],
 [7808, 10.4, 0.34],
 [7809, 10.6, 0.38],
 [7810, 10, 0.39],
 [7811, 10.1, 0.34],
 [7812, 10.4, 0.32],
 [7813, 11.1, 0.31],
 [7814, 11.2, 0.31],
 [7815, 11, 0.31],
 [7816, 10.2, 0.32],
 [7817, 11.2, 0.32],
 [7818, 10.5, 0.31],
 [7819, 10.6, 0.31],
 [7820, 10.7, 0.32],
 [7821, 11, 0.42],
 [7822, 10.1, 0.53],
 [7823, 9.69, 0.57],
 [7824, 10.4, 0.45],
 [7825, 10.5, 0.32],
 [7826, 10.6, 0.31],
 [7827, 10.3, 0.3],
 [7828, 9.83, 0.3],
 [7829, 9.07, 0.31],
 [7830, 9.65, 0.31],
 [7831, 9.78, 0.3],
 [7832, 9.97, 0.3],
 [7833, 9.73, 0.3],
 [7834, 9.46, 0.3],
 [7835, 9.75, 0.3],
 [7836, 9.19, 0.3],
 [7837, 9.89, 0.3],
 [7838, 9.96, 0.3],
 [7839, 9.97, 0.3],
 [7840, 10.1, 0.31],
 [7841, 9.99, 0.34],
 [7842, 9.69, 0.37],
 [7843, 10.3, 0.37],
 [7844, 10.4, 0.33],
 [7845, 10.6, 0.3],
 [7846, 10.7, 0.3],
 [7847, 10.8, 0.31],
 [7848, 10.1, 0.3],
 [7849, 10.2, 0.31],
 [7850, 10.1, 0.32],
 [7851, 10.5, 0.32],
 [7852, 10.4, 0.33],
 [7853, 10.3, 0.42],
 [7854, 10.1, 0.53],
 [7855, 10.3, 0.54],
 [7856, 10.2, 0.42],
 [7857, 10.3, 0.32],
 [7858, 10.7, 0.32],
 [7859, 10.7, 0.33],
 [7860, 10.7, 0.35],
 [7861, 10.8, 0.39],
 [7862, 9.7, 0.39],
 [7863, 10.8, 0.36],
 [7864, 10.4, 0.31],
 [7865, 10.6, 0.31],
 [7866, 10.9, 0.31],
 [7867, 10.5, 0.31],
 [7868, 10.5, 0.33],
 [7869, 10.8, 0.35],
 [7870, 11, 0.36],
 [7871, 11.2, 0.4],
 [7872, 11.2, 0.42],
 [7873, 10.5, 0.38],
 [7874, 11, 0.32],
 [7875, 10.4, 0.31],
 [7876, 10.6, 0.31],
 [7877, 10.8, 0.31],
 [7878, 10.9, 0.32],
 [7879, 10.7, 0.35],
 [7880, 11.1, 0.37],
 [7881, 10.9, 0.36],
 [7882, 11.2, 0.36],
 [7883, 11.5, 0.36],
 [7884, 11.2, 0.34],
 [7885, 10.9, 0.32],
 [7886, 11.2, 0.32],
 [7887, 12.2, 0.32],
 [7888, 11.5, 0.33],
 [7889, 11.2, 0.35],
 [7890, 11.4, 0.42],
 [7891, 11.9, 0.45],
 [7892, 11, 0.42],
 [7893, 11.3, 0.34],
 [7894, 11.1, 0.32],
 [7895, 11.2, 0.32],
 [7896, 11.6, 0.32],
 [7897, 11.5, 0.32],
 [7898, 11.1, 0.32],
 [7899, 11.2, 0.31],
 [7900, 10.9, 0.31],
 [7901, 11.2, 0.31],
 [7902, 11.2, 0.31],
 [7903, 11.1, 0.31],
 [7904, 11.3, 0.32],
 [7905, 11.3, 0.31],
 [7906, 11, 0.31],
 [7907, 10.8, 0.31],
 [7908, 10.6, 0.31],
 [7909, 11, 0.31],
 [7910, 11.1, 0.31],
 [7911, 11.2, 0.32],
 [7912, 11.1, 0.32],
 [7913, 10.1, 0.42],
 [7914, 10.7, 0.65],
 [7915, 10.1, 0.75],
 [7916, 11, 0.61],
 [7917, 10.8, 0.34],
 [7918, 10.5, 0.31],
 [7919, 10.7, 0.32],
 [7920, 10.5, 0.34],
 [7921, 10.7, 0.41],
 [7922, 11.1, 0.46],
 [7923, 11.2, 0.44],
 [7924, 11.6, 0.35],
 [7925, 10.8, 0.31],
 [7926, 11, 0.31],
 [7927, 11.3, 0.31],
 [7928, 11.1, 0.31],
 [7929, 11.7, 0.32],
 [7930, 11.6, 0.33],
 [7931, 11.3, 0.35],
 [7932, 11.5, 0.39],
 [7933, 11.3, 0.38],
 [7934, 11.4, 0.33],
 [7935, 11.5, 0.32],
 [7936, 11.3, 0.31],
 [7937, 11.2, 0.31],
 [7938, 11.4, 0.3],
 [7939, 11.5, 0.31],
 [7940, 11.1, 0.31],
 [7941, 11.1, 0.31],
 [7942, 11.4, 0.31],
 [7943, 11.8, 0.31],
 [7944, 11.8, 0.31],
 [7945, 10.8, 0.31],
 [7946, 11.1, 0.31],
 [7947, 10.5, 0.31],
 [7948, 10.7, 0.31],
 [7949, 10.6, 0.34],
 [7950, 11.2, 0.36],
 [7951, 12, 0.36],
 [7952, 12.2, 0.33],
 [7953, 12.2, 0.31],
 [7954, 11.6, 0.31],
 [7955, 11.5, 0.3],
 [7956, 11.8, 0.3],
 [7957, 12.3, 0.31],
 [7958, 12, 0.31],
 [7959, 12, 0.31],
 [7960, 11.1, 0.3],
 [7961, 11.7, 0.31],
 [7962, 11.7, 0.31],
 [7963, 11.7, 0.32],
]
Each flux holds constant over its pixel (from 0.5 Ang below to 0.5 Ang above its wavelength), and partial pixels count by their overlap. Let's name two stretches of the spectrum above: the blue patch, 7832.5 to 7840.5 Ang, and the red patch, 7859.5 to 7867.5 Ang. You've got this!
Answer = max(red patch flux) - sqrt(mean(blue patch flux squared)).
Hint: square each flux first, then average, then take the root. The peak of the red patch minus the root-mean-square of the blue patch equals 1.1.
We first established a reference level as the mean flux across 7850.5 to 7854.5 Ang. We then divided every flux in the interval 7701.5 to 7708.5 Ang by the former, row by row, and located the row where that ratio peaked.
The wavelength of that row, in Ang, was 7703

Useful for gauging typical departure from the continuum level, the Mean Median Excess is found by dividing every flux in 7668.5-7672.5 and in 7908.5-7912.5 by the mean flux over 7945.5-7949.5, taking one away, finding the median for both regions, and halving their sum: -0.02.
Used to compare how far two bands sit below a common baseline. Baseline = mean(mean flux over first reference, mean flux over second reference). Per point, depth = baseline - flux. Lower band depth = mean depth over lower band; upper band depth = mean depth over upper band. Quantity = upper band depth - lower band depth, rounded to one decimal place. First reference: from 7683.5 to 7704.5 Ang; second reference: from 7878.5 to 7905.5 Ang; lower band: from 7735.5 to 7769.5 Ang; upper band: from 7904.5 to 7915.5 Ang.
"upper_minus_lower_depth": -1.1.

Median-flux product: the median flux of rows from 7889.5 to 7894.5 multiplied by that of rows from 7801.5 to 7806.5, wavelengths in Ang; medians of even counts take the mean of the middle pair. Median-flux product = 115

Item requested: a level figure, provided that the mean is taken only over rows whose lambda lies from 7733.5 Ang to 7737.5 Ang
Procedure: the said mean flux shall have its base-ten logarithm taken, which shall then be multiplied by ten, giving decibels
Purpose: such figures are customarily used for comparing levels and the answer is 10.20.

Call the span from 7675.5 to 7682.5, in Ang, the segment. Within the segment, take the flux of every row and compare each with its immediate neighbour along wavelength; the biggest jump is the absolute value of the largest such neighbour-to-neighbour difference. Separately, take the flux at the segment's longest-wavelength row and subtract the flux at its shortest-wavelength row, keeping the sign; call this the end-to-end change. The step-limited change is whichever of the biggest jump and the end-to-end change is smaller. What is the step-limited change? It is 0.0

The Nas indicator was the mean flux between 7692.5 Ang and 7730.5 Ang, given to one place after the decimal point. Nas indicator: 9.4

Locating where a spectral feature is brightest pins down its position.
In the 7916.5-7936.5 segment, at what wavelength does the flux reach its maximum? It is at 7929 Ang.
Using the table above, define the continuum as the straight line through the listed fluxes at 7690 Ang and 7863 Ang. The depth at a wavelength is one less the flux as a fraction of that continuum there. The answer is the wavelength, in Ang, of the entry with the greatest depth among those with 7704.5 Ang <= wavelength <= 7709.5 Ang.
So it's 7707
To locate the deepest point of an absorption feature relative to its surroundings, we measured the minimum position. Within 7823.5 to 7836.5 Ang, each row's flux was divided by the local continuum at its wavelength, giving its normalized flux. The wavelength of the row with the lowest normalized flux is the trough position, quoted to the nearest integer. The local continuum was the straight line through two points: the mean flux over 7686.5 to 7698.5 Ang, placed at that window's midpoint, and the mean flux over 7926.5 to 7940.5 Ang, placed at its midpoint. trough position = 7829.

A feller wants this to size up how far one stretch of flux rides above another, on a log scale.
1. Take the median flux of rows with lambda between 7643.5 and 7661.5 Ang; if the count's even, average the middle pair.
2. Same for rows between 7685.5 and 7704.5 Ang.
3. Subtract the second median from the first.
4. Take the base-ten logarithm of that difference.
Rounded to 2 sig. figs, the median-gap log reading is 0.10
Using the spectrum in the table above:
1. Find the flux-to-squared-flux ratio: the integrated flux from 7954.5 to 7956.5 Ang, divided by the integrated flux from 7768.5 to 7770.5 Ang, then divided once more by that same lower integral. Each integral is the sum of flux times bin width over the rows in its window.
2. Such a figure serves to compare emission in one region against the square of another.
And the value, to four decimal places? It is 0.0586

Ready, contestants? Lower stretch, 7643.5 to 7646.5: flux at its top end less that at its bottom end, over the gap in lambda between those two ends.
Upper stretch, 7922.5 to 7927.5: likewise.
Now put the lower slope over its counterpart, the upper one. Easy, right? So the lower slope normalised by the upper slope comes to -20.0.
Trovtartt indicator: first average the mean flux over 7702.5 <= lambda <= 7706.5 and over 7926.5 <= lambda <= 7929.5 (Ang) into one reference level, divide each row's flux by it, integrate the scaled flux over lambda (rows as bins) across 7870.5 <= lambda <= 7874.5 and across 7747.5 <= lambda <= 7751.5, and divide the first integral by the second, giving 1.24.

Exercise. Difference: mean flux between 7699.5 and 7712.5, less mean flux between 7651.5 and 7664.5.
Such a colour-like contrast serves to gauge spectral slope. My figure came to -1.0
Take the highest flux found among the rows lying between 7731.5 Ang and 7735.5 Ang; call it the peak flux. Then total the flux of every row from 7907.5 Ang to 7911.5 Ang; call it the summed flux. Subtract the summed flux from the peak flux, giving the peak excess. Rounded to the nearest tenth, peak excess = -33.1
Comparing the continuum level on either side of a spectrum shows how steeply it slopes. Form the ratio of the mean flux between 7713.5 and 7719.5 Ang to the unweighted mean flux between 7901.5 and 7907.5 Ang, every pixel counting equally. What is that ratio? 0.850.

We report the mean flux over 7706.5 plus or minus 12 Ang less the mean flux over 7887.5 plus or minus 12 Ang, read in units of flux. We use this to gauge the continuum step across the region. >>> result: -2.1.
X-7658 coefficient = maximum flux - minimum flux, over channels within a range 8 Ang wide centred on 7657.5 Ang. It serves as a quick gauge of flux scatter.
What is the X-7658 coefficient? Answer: 1.4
